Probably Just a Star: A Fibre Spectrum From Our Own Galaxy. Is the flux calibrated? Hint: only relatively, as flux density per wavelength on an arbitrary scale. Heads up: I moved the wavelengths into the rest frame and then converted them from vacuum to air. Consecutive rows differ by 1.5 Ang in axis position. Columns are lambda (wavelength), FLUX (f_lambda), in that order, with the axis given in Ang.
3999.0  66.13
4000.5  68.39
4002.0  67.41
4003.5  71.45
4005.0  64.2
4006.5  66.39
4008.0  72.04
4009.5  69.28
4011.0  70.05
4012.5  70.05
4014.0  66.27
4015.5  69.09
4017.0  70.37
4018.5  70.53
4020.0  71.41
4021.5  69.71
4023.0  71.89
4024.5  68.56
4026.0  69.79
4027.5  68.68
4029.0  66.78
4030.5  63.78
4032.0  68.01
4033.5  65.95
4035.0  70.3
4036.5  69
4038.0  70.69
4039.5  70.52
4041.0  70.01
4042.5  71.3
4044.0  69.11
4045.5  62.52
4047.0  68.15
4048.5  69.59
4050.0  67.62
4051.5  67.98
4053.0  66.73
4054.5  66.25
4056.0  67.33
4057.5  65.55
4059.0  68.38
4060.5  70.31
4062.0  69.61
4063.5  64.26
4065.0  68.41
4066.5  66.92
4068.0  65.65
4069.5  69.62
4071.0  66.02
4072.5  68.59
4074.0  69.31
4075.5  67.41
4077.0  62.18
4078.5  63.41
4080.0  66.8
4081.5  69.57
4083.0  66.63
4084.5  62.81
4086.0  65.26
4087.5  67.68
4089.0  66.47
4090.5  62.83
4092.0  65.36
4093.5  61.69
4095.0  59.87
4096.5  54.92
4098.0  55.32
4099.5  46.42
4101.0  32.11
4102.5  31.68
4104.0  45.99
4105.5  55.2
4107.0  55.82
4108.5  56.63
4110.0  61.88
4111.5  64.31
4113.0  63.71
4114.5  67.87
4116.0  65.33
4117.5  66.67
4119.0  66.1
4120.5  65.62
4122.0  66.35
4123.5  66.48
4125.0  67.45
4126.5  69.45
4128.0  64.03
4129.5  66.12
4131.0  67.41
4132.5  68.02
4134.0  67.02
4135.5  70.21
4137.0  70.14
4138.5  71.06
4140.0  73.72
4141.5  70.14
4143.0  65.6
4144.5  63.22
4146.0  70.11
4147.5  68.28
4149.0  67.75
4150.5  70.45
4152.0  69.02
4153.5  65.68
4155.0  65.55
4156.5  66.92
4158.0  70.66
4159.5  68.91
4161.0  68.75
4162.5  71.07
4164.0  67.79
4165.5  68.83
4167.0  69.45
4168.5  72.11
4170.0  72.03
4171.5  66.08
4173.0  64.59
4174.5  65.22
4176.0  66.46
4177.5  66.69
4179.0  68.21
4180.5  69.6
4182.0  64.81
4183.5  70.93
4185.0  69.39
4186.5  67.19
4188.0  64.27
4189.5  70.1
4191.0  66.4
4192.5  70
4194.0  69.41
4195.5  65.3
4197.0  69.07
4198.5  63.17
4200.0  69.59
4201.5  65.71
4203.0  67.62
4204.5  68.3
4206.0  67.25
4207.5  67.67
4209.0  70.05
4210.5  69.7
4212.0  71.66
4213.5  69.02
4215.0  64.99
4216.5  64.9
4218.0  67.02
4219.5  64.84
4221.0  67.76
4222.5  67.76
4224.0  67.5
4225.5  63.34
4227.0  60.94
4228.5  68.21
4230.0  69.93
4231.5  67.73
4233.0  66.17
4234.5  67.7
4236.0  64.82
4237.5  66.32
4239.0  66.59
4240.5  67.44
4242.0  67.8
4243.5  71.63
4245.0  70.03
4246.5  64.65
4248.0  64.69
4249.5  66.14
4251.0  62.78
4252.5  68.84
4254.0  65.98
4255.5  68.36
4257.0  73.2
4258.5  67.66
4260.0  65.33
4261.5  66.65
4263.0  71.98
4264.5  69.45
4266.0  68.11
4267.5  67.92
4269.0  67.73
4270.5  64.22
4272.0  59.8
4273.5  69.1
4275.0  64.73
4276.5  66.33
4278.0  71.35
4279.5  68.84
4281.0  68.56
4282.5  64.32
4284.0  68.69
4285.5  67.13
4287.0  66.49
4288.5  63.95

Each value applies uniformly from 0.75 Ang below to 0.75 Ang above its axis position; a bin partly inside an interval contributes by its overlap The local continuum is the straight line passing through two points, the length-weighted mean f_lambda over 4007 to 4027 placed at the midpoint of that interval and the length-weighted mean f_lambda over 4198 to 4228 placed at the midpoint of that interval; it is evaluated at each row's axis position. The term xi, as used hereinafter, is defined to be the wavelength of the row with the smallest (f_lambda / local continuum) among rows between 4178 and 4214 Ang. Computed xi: 4198.5 Ang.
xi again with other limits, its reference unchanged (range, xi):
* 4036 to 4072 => 4045.5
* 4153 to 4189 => 4188.0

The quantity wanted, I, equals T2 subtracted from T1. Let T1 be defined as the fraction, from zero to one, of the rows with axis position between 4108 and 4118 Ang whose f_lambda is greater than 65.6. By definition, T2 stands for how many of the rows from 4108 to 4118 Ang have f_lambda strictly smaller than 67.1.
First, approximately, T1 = 0.29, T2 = 6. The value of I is -5.7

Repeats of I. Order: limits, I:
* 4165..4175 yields -2.3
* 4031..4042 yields 0.0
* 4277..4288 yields -1.1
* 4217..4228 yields -3.4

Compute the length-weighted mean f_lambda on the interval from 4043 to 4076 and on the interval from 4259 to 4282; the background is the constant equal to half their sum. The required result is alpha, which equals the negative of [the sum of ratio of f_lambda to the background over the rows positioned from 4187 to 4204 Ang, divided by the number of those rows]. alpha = -0.999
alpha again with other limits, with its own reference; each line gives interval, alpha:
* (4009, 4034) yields -1.021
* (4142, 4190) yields -1.008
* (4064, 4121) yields -0.913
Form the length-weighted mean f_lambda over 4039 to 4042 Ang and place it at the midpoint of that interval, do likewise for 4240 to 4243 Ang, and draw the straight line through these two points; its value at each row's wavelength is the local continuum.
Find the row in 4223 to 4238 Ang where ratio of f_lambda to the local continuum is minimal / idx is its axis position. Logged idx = 4227.0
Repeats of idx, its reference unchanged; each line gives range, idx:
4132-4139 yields 4134.0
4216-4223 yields 4219.5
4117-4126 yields 4120.5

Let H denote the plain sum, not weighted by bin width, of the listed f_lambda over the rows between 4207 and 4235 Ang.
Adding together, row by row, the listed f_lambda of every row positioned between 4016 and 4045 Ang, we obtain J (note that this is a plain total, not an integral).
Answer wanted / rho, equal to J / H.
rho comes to 1.03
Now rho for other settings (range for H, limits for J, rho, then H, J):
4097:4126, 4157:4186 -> 1.18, 1101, 1302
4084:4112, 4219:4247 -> 1.19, 1072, 1271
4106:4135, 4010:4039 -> 1.06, 1236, 1311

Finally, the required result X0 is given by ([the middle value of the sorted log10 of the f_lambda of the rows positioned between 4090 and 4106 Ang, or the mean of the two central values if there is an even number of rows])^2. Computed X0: 3.03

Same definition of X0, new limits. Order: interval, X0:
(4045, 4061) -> 3.35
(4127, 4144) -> 3.36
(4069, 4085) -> 3.33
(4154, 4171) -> 3.38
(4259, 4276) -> 3.35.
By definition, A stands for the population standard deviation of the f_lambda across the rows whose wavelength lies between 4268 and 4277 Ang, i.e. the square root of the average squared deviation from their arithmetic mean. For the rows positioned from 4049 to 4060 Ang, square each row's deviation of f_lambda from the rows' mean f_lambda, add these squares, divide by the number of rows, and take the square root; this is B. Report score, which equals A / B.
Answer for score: 3.2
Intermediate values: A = 3.0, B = 0.9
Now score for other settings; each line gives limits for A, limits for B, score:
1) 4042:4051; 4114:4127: 2.3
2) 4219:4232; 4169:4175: 0.9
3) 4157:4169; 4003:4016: 0.5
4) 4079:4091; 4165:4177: 0.8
